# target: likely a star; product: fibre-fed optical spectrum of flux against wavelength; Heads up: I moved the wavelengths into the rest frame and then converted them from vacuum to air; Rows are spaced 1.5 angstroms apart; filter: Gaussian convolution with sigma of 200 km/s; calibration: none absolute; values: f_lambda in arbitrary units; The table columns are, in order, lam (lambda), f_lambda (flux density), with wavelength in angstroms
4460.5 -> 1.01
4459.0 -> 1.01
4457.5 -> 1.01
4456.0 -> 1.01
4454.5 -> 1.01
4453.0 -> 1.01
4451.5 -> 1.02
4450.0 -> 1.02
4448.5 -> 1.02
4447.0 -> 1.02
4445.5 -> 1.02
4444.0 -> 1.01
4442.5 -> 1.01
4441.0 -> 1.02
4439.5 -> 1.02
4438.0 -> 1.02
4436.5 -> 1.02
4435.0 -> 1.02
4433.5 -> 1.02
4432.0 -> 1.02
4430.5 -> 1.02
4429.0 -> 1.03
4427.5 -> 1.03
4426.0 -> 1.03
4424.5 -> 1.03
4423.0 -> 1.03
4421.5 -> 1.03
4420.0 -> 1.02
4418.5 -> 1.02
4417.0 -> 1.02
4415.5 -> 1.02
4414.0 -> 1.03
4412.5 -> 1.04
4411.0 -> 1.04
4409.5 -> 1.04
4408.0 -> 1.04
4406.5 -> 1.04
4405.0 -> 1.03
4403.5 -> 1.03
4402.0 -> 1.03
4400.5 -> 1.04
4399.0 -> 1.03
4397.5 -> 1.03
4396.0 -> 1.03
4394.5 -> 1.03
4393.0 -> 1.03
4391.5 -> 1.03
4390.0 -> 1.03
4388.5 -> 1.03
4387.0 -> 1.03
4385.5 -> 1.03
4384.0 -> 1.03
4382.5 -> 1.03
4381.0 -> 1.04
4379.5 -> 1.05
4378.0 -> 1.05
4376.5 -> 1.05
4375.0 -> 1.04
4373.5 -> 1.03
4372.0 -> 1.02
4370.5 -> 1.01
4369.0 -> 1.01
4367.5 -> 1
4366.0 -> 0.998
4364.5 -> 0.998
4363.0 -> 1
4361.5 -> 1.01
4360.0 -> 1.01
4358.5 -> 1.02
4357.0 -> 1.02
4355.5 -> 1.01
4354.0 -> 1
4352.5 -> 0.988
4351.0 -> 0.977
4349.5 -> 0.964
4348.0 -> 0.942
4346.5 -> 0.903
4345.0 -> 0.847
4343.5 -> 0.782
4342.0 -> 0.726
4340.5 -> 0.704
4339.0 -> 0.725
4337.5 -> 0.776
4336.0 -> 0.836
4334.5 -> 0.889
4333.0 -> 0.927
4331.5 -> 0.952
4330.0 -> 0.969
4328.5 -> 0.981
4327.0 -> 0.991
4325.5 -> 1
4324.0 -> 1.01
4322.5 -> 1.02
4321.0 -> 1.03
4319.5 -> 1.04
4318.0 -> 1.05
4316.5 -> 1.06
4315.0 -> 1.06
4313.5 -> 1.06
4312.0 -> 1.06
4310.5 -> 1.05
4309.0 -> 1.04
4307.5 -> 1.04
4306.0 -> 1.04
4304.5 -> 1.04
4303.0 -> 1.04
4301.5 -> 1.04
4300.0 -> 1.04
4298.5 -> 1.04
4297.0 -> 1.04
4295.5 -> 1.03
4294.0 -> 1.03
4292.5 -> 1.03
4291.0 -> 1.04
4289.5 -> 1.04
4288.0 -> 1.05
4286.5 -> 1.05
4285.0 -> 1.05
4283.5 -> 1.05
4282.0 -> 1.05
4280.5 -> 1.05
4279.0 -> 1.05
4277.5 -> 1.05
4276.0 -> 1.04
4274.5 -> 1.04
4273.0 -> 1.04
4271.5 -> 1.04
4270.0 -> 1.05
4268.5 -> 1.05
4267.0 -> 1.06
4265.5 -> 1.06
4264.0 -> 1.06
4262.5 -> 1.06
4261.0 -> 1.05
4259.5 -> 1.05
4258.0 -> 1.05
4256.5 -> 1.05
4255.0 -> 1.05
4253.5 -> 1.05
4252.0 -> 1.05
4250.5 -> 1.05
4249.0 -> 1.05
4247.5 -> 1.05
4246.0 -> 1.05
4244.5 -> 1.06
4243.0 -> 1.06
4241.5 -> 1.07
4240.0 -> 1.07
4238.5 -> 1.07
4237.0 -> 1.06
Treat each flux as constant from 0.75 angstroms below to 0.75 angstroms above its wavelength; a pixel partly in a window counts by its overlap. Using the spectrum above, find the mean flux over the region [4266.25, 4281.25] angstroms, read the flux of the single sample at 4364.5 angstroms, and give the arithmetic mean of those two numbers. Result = 1.02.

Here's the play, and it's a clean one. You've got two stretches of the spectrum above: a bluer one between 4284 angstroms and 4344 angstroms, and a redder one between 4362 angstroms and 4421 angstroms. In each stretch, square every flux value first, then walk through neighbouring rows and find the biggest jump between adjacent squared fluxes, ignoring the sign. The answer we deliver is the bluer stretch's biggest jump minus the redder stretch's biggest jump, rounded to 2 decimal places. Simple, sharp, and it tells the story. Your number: 0.08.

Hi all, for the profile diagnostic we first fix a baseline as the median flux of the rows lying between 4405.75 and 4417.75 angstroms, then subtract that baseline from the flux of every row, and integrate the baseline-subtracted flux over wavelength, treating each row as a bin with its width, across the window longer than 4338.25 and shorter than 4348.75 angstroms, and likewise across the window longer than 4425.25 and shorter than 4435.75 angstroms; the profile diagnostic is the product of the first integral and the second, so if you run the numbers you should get 0.41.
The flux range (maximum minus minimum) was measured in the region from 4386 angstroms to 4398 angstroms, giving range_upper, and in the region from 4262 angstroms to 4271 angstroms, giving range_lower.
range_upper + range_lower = 0.01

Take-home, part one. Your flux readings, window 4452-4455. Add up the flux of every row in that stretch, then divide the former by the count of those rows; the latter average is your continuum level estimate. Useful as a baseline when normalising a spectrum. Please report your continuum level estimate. 1.01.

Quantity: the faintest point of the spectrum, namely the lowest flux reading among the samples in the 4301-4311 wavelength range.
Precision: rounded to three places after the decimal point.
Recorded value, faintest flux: 1.040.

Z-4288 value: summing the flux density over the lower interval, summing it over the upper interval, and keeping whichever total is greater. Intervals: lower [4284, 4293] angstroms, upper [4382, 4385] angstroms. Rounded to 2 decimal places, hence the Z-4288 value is 6.26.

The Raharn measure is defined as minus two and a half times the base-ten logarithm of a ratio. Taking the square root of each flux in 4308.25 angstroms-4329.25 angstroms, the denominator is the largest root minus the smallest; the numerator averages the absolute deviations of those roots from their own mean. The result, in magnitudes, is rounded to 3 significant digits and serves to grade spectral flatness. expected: 1.34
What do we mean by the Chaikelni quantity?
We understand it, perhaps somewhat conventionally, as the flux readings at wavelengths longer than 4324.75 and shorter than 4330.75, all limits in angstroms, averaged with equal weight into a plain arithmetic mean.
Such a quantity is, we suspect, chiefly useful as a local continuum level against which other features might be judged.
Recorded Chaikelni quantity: 0.985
